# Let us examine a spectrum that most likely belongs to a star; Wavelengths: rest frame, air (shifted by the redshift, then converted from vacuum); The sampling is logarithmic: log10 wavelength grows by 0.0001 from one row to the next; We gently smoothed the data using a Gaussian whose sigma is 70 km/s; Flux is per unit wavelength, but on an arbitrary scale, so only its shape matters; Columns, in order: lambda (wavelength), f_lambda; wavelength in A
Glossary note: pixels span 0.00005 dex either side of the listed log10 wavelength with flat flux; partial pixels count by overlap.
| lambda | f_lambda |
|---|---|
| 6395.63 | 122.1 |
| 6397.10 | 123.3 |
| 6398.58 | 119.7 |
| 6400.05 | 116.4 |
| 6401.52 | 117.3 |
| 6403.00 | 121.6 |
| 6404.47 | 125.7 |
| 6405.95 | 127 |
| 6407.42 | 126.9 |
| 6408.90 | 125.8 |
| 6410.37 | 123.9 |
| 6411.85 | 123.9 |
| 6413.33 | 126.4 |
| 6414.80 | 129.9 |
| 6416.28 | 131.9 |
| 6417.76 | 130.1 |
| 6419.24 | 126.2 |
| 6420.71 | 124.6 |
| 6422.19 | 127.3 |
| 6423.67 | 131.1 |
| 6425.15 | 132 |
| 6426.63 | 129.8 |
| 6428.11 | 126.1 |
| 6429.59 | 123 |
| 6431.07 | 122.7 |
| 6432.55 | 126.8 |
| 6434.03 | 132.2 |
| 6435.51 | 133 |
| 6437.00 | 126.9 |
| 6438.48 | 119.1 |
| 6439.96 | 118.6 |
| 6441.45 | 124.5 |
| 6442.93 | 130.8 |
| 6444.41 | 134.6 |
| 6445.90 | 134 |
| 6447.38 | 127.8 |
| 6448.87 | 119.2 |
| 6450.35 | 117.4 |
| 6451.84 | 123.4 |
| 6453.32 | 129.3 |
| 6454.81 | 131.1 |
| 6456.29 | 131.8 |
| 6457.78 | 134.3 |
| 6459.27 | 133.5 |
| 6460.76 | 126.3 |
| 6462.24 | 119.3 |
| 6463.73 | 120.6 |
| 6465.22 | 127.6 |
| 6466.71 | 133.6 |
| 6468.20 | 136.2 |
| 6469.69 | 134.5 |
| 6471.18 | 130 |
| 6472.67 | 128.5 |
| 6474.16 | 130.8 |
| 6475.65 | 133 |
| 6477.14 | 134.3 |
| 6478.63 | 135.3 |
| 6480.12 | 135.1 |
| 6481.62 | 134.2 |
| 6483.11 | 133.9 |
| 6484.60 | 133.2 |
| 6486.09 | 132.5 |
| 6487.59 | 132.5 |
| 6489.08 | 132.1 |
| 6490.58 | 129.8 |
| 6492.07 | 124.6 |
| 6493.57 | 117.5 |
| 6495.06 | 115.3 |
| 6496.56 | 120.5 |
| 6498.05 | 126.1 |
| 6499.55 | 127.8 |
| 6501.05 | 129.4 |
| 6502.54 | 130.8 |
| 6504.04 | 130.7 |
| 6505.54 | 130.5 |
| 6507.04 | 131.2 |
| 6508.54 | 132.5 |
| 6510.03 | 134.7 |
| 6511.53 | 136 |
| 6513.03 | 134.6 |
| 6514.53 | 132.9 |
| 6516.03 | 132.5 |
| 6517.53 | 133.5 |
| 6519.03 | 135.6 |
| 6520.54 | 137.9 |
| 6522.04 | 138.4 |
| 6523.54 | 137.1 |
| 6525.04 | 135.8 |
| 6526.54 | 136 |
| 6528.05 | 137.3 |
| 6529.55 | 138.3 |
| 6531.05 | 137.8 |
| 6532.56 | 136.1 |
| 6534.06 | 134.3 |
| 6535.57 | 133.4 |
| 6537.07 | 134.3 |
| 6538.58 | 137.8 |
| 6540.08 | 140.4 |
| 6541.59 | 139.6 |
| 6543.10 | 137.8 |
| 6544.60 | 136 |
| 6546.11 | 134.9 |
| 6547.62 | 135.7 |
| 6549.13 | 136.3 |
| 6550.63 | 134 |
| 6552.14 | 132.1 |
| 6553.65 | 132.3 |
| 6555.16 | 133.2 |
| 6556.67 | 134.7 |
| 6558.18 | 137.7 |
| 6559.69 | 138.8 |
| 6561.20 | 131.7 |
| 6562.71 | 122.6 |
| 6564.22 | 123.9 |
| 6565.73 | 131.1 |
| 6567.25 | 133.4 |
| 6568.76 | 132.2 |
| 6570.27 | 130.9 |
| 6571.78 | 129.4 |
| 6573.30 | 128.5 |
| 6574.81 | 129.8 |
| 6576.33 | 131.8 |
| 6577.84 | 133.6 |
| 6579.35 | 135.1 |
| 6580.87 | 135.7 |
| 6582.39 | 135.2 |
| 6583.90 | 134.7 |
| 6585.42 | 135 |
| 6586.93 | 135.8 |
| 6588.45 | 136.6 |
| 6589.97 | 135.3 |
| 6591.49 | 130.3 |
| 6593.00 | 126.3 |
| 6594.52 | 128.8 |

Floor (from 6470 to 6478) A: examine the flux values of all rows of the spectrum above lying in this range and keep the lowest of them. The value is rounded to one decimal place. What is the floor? 128.5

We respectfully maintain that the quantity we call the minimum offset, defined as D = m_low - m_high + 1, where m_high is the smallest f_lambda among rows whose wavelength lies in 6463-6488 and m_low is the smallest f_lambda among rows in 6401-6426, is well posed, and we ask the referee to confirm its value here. -2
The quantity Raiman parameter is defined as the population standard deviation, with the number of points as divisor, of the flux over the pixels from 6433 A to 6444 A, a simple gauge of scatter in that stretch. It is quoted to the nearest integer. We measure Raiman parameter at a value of 6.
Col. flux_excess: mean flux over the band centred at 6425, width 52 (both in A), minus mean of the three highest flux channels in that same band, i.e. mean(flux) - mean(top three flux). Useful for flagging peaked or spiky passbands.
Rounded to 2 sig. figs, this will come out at -7.7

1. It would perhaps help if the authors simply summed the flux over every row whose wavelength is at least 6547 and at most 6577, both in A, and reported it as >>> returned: 2640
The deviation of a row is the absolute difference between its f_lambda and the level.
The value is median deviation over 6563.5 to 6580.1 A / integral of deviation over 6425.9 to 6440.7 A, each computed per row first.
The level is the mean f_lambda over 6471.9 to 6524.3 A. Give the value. 0.021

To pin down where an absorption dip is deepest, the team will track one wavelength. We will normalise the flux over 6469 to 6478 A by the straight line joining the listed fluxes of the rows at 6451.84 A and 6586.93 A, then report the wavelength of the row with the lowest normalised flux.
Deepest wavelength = 6472.67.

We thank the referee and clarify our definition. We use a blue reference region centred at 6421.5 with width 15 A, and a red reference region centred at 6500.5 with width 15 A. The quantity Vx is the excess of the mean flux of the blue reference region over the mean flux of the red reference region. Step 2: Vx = 3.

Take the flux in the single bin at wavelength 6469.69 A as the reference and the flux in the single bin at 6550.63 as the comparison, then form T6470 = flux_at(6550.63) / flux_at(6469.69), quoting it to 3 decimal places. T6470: 0.996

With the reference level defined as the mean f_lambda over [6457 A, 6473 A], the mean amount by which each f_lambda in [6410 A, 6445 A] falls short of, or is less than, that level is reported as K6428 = 2.2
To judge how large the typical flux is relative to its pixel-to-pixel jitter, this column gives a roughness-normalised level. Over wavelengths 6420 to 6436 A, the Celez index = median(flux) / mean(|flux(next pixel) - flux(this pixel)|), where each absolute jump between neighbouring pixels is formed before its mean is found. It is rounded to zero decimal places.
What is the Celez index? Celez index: 47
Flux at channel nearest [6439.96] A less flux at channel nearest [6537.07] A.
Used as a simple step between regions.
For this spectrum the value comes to -16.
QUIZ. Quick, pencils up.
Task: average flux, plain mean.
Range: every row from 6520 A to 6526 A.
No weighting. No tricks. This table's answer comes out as 137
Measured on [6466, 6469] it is 135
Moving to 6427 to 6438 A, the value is 127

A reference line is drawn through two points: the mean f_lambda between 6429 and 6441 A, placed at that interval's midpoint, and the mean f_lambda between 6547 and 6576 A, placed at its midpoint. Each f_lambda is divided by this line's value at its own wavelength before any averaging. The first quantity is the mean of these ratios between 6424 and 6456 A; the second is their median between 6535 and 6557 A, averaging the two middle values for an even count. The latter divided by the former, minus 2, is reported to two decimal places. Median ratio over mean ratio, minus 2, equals -0.98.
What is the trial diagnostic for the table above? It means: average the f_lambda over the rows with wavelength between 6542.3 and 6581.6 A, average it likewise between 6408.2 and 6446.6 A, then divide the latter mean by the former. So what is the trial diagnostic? 0.96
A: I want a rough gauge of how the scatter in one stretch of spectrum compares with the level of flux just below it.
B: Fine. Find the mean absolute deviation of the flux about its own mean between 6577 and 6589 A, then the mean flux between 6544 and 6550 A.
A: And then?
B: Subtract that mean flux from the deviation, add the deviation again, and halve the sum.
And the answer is -67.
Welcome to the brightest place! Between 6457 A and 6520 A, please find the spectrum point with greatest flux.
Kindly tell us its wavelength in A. 6468.20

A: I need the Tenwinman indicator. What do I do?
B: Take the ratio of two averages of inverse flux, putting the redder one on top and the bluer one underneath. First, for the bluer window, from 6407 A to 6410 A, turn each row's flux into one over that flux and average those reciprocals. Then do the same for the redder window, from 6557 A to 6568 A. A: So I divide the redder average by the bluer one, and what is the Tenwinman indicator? 0.96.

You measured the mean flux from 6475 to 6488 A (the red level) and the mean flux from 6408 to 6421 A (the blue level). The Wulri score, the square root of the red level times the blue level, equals 130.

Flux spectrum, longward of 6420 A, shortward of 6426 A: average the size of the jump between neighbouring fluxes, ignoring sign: 2.5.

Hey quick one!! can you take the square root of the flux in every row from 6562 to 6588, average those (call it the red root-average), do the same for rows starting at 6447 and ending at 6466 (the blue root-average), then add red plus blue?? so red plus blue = 22.7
